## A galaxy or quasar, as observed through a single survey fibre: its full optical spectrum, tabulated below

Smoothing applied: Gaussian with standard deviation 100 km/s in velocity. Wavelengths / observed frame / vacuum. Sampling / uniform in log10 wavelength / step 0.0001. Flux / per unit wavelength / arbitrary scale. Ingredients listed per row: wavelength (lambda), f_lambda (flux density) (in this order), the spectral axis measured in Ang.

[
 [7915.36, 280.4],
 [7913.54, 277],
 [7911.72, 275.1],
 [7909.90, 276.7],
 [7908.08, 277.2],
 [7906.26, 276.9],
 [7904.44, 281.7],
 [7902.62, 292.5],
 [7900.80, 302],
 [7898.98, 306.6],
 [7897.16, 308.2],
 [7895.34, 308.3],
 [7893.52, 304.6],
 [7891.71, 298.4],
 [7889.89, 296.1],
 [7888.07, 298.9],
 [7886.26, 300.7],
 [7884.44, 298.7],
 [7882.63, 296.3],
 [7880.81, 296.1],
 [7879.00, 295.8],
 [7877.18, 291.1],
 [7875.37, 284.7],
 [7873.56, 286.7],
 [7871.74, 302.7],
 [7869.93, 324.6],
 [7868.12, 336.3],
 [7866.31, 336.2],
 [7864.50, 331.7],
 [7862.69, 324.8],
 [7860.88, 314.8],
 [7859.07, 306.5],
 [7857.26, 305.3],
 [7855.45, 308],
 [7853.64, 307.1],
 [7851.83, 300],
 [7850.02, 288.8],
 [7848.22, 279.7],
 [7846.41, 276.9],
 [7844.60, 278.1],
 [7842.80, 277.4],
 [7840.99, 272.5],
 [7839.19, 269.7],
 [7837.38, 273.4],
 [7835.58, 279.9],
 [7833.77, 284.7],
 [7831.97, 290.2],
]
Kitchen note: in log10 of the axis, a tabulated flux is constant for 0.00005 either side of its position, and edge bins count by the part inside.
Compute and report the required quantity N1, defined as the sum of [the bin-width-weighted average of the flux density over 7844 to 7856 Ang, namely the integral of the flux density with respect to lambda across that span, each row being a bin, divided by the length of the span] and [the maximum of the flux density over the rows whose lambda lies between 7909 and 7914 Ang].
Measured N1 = 568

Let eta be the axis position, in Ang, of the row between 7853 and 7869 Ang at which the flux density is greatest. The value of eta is 7868.12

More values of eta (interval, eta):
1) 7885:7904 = 7895.34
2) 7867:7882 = 7868.12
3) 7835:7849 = 7835.58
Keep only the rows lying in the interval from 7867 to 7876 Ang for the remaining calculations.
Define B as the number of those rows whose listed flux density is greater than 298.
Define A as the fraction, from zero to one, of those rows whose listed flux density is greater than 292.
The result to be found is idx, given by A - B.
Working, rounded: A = 0.6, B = 3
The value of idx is -2.4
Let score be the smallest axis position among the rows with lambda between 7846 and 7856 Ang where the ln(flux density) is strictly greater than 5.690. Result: 7851.83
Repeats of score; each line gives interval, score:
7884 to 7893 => 7884.44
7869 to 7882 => 7869.93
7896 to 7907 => 7897.16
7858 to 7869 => 7859.07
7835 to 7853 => 7851.83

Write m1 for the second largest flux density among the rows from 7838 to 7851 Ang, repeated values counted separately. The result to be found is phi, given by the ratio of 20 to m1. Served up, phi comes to 0.072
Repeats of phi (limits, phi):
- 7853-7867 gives 0.060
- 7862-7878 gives 0.059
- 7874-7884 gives 0.068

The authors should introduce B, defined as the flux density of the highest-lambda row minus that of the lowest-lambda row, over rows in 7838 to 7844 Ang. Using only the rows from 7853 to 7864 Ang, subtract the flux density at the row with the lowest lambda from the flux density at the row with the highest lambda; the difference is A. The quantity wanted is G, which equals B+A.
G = 25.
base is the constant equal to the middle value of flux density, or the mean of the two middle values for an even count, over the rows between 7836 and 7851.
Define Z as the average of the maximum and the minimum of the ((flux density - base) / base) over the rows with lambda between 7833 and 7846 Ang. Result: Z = 0.00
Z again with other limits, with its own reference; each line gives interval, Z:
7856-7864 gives 0.14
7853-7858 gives 0.11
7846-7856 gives 0.06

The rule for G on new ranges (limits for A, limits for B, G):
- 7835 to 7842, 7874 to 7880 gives 4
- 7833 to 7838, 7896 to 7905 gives -38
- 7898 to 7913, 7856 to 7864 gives -12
